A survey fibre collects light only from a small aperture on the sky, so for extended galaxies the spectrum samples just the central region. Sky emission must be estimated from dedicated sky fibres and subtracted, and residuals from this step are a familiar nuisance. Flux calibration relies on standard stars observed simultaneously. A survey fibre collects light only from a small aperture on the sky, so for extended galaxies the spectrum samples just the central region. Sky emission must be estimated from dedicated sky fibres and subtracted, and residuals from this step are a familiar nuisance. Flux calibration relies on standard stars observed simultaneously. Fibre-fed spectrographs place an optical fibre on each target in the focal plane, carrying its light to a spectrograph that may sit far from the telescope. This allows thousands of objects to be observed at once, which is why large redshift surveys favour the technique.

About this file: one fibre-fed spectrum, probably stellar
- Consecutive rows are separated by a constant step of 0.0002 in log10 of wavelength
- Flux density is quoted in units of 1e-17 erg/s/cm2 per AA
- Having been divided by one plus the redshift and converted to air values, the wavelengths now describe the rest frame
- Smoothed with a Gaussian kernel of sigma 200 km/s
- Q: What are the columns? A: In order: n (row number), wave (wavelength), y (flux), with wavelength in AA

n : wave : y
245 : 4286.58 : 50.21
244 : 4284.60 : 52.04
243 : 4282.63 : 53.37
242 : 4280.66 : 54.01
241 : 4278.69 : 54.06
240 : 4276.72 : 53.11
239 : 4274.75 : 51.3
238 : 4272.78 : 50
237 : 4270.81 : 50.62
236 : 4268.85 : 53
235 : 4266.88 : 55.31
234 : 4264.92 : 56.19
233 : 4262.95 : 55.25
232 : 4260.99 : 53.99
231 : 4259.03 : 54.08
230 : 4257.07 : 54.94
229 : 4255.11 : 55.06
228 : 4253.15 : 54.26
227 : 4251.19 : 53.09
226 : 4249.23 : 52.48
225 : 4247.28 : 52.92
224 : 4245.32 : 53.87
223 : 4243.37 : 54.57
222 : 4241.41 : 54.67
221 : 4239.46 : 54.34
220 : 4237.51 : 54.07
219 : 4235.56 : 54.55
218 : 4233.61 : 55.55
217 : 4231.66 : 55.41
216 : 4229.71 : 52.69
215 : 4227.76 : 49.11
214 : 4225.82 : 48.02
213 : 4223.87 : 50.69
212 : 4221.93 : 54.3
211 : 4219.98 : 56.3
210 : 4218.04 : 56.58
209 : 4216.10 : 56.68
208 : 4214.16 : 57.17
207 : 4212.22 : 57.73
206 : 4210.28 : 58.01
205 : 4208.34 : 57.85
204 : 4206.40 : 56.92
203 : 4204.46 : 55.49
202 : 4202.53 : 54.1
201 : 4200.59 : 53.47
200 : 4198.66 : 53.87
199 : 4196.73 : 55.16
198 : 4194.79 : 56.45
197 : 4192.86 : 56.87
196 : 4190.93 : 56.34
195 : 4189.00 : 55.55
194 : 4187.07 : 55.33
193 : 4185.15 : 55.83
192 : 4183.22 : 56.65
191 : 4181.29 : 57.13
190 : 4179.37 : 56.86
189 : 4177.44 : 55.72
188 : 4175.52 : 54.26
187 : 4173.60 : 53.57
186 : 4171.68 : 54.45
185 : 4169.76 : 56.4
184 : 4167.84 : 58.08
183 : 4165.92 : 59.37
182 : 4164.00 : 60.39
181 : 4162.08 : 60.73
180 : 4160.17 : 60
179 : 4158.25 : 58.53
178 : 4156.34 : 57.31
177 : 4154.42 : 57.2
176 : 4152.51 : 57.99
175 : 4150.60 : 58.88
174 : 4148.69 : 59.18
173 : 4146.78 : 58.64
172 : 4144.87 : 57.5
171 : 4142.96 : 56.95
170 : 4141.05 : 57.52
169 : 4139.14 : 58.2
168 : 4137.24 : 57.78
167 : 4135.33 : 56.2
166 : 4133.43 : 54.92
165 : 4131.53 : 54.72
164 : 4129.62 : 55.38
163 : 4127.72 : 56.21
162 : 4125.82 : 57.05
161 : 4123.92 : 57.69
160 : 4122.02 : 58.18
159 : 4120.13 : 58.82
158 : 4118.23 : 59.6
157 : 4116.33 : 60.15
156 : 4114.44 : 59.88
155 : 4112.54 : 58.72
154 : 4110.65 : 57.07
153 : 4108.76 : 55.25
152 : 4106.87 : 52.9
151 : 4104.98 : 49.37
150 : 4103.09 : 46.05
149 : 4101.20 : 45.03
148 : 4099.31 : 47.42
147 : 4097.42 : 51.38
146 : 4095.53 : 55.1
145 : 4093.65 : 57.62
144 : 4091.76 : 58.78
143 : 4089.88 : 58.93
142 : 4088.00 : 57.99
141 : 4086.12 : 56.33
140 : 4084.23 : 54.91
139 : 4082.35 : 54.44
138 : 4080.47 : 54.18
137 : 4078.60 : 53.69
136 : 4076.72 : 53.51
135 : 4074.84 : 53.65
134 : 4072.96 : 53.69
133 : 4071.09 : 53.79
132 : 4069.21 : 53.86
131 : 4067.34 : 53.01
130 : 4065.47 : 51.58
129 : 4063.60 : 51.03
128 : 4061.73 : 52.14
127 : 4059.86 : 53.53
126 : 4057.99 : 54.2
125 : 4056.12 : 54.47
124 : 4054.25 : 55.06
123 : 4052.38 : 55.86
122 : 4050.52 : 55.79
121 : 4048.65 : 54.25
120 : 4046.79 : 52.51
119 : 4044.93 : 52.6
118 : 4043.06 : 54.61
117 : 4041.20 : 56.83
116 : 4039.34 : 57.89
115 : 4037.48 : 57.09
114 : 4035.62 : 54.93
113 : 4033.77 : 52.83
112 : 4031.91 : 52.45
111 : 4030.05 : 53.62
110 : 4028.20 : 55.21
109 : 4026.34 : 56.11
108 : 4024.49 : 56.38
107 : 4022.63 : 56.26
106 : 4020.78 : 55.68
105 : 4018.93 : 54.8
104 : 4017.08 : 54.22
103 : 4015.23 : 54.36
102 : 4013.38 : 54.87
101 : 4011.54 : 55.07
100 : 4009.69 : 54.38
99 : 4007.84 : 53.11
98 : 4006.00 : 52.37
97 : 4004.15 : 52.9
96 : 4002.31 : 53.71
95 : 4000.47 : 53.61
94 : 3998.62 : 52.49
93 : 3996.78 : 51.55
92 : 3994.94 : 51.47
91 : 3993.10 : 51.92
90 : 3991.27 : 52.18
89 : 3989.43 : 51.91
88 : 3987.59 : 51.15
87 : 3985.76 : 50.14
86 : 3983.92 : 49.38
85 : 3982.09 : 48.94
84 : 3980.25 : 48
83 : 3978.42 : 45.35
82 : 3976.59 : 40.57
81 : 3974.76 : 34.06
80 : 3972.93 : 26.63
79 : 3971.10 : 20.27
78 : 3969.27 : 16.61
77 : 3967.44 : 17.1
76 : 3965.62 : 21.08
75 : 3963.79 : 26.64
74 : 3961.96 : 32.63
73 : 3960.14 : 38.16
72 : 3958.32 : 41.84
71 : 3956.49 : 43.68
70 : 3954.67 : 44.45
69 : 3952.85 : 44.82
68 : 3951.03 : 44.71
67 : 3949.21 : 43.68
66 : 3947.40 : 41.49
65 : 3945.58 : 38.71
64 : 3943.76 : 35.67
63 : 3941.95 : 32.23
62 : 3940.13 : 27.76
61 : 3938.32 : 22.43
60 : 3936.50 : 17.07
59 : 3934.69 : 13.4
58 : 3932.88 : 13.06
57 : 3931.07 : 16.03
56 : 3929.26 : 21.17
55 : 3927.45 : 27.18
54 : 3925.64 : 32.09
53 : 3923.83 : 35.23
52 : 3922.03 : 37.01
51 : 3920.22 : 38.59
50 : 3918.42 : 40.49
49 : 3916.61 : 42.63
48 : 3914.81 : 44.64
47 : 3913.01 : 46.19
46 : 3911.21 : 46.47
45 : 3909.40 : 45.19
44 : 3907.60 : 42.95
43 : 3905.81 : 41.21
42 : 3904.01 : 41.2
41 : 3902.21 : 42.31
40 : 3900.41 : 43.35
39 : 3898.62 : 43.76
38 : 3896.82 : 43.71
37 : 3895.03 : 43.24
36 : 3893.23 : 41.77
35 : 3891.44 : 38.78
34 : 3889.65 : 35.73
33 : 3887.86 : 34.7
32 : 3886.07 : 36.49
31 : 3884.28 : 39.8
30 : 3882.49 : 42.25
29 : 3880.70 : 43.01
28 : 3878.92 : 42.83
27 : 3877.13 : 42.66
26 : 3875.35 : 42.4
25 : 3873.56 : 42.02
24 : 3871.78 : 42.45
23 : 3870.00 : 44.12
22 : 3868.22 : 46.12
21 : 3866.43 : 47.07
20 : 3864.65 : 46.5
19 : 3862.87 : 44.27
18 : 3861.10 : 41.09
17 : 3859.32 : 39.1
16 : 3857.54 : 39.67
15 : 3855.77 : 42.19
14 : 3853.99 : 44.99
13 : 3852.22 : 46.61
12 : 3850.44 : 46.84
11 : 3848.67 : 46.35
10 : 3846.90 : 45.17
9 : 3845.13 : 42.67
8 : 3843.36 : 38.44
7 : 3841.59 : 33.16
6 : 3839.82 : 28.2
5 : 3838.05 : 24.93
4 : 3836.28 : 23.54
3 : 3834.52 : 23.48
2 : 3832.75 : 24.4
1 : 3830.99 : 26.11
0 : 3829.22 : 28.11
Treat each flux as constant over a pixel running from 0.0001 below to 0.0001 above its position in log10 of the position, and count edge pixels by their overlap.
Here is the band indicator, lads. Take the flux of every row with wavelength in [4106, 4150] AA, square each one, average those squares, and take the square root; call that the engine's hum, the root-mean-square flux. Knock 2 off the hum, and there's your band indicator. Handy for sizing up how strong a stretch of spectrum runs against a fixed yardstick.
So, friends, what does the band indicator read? 55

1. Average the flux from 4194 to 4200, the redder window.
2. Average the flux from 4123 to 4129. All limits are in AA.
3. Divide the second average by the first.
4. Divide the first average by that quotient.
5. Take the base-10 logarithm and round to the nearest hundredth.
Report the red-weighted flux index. 1.73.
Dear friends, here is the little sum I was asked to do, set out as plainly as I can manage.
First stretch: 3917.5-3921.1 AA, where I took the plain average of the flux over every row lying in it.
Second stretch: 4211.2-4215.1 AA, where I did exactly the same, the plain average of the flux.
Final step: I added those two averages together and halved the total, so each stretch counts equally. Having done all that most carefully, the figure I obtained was 48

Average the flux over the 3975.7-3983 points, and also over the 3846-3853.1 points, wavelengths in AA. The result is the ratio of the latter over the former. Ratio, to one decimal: 1.0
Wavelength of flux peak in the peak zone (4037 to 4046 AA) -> 4039.34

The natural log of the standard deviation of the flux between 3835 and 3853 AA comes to 2.2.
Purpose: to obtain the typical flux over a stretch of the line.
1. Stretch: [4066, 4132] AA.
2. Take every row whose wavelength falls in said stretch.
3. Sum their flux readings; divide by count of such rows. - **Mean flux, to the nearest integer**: 55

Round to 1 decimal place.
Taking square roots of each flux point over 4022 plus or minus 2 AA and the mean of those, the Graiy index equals 7.5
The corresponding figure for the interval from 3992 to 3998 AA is 7.2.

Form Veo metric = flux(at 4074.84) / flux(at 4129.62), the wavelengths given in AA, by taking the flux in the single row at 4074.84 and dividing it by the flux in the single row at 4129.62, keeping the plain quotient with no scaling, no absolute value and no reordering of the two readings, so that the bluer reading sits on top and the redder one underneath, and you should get 0.97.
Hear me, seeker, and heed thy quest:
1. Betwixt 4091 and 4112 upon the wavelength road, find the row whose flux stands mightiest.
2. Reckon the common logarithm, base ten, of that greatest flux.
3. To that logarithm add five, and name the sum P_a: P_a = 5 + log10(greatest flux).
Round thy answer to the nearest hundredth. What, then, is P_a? 6.77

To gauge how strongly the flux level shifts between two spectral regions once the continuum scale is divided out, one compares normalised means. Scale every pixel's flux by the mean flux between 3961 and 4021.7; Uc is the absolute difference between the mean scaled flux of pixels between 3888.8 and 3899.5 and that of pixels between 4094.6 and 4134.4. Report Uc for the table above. 0.302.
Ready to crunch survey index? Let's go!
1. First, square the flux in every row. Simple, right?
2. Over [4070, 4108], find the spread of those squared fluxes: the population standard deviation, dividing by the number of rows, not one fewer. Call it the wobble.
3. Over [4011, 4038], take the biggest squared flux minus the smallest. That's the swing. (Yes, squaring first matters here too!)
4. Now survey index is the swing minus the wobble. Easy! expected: 108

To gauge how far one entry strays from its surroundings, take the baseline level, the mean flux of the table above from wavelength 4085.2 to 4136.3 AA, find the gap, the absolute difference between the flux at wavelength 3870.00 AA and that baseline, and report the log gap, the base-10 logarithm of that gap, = 1.1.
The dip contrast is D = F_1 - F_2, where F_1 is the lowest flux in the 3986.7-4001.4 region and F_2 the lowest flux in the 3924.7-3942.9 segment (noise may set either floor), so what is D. 38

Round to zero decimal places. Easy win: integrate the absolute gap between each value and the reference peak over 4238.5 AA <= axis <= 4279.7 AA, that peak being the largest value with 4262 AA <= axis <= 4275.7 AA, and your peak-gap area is 104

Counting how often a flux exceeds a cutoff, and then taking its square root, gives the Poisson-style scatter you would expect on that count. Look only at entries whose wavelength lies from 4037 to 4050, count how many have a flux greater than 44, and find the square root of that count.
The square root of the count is 2.6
